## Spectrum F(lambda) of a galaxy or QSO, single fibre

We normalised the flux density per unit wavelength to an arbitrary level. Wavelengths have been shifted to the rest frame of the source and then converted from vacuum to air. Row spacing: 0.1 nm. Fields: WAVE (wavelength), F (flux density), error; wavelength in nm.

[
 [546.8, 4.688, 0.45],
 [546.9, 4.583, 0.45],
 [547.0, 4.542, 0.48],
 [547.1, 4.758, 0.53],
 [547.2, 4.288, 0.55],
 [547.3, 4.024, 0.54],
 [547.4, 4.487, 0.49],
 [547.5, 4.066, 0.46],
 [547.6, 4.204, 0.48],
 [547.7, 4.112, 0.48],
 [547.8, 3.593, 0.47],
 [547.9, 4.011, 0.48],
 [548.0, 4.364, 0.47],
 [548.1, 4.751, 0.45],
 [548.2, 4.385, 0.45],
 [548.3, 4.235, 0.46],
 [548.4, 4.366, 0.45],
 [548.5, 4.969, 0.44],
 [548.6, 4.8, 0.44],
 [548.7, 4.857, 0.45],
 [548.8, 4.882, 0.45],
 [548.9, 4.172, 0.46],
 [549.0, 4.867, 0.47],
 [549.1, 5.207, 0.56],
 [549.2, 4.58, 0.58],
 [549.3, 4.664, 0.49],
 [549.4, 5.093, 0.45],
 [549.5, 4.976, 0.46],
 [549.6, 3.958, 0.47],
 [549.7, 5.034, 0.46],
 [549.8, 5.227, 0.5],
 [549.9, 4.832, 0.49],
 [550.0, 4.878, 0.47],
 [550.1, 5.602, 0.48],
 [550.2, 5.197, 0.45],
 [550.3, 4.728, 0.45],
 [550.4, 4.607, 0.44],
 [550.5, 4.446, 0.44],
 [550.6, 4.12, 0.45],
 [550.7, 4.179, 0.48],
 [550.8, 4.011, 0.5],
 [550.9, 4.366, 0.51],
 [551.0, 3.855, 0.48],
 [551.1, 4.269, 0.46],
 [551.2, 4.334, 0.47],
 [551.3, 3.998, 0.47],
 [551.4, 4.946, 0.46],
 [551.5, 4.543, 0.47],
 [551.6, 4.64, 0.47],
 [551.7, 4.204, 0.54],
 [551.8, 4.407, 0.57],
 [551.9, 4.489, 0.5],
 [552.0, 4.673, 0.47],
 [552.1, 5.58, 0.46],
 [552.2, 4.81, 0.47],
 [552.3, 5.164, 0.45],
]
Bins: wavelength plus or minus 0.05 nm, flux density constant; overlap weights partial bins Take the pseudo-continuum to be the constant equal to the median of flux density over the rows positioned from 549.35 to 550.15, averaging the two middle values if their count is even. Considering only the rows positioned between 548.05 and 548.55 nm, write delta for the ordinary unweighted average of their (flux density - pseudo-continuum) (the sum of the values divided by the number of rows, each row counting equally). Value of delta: -0.46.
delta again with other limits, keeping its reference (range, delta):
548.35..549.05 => -0.30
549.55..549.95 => -0.24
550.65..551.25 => -0.84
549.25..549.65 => -0.33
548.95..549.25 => -0.12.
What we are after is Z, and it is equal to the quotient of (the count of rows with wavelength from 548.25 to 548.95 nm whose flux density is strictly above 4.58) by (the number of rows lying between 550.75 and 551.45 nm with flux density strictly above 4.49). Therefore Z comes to 4.0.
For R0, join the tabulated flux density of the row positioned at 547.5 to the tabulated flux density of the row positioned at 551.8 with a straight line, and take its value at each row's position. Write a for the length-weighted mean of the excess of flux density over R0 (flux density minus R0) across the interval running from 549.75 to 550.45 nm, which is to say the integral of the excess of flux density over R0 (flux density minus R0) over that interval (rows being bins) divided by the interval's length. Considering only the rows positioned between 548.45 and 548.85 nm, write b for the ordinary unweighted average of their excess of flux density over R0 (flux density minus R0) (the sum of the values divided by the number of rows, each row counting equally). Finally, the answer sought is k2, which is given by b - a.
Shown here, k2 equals -0.02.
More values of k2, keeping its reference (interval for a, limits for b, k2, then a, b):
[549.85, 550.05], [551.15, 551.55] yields -0.51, 0.6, 0.08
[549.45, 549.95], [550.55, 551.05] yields -0.79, 0.6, -0.22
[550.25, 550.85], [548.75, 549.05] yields 0.42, 0.0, 0.46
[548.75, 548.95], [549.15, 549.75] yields 0.14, 0.4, 0.50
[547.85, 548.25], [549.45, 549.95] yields 0.30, 0.3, 0.56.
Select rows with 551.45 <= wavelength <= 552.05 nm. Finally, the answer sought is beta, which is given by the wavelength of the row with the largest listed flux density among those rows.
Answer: 552.0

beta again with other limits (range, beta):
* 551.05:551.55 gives 551.4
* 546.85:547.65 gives 547.1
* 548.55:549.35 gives 549.1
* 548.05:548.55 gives 548.5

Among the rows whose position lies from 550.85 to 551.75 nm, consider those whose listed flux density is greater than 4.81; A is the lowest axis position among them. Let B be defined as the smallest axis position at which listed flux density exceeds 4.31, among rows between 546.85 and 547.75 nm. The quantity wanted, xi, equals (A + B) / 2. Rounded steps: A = 551.4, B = 546.9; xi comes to 549.15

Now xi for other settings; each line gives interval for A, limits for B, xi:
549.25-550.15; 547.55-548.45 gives 548.70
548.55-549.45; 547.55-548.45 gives 548.35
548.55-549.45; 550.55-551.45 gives 549.80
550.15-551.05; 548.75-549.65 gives 549.50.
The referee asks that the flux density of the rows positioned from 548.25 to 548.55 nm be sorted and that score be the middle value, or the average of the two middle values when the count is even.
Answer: 4.37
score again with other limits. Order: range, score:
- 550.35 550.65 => 4.45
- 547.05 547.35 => 4.29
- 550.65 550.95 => 4.18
